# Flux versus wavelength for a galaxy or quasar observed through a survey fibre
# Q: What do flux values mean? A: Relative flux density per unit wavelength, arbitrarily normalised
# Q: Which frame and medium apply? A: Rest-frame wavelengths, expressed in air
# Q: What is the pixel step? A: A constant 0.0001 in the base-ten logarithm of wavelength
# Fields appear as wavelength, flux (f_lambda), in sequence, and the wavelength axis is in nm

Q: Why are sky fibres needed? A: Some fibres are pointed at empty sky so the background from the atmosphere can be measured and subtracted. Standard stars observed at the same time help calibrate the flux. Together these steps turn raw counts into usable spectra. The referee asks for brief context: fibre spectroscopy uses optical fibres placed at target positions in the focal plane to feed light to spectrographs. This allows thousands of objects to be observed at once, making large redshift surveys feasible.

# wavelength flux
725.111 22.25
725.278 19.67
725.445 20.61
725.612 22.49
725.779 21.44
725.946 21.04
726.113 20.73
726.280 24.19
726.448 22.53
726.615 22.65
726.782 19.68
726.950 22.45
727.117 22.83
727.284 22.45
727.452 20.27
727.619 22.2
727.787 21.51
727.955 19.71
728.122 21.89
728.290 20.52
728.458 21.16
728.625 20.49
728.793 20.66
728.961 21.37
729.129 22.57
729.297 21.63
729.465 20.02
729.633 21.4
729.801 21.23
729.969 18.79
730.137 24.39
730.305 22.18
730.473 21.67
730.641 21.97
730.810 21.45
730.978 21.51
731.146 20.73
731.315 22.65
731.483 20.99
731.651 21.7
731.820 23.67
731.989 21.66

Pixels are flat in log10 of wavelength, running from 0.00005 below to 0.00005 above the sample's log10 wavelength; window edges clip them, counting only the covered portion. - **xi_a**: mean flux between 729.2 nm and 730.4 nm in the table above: 21.4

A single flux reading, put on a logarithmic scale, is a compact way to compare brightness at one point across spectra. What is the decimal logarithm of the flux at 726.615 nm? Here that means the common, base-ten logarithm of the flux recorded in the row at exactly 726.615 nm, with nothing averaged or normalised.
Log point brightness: 1.36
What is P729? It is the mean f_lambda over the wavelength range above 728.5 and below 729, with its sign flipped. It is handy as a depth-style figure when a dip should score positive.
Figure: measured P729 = -20.8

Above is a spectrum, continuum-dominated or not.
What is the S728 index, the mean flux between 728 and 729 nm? 21.0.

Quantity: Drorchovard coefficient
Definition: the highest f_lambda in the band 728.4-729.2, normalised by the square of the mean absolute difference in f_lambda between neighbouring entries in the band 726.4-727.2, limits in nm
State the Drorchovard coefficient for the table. 9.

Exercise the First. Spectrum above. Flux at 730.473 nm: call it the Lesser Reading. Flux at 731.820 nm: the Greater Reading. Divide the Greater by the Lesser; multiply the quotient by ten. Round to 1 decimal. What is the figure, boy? 10.9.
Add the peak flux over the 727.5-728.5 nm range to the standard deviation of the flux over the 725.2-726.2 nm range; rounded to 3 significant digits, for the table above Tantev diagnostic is 23.1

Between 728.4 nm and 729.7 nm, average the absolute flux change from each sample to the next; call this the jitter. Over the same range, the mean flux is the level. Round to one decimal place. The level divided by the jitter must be 22.2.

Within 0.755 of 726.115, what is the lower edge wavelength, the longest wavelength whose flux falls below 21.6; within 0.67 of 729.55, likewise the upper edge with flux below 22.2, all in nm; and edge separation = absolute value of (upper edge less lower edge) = 3.19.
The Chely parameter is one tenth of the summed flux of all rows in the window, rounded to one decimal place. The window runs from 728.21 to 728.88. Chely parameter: 8.3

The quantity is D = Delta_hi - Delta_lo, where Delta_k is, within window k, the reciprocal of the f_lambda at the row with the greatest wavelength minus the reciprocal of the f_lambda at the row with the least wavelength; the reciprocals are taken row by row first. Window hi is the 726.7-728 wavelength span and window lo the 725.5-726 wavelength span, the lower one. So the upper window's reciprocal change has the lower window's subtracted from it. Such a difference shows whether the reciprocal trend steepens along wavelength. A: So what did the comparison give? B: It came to -0.0031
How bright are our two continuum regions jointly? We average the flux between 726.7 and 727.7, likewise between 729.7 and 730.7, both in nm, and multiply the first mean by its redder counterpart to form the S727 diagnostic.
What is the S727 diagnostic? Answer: 470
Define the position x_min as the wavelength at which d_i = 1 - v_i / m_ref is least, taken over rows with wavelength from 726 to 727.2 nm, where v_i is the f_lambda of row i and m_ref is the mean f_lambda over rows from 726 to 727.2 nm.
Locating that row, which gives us 726.280 nm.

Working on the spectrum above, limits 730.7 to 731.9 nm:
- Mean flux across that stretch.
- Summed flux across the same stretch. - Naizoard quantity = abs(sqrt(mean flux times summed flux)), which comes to 58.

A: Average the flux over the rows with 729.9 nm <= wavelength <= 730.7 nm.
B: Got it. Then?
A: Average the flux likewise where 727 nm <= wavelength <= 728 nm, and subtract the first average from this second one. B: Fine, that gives -0.3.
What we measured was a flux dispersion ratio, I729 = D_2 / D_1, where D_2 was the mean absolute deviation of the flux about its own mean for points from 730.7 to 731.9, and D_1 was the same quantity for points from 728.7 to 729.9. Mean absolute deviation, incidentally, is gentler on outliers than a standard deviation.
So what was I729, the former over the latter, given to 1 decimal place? 1.4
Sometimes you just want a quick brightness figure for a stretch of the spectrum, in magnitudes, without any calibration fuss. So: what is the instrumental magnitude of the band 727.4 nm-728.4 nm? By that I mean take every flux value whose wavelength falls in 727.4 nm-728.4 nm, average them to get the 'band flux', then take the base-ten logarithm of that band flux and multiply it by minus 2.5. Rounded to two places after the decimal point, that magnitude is -3.31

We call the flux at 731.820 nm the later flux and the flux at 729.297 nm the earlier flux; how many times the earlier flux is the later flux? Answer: 1.09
